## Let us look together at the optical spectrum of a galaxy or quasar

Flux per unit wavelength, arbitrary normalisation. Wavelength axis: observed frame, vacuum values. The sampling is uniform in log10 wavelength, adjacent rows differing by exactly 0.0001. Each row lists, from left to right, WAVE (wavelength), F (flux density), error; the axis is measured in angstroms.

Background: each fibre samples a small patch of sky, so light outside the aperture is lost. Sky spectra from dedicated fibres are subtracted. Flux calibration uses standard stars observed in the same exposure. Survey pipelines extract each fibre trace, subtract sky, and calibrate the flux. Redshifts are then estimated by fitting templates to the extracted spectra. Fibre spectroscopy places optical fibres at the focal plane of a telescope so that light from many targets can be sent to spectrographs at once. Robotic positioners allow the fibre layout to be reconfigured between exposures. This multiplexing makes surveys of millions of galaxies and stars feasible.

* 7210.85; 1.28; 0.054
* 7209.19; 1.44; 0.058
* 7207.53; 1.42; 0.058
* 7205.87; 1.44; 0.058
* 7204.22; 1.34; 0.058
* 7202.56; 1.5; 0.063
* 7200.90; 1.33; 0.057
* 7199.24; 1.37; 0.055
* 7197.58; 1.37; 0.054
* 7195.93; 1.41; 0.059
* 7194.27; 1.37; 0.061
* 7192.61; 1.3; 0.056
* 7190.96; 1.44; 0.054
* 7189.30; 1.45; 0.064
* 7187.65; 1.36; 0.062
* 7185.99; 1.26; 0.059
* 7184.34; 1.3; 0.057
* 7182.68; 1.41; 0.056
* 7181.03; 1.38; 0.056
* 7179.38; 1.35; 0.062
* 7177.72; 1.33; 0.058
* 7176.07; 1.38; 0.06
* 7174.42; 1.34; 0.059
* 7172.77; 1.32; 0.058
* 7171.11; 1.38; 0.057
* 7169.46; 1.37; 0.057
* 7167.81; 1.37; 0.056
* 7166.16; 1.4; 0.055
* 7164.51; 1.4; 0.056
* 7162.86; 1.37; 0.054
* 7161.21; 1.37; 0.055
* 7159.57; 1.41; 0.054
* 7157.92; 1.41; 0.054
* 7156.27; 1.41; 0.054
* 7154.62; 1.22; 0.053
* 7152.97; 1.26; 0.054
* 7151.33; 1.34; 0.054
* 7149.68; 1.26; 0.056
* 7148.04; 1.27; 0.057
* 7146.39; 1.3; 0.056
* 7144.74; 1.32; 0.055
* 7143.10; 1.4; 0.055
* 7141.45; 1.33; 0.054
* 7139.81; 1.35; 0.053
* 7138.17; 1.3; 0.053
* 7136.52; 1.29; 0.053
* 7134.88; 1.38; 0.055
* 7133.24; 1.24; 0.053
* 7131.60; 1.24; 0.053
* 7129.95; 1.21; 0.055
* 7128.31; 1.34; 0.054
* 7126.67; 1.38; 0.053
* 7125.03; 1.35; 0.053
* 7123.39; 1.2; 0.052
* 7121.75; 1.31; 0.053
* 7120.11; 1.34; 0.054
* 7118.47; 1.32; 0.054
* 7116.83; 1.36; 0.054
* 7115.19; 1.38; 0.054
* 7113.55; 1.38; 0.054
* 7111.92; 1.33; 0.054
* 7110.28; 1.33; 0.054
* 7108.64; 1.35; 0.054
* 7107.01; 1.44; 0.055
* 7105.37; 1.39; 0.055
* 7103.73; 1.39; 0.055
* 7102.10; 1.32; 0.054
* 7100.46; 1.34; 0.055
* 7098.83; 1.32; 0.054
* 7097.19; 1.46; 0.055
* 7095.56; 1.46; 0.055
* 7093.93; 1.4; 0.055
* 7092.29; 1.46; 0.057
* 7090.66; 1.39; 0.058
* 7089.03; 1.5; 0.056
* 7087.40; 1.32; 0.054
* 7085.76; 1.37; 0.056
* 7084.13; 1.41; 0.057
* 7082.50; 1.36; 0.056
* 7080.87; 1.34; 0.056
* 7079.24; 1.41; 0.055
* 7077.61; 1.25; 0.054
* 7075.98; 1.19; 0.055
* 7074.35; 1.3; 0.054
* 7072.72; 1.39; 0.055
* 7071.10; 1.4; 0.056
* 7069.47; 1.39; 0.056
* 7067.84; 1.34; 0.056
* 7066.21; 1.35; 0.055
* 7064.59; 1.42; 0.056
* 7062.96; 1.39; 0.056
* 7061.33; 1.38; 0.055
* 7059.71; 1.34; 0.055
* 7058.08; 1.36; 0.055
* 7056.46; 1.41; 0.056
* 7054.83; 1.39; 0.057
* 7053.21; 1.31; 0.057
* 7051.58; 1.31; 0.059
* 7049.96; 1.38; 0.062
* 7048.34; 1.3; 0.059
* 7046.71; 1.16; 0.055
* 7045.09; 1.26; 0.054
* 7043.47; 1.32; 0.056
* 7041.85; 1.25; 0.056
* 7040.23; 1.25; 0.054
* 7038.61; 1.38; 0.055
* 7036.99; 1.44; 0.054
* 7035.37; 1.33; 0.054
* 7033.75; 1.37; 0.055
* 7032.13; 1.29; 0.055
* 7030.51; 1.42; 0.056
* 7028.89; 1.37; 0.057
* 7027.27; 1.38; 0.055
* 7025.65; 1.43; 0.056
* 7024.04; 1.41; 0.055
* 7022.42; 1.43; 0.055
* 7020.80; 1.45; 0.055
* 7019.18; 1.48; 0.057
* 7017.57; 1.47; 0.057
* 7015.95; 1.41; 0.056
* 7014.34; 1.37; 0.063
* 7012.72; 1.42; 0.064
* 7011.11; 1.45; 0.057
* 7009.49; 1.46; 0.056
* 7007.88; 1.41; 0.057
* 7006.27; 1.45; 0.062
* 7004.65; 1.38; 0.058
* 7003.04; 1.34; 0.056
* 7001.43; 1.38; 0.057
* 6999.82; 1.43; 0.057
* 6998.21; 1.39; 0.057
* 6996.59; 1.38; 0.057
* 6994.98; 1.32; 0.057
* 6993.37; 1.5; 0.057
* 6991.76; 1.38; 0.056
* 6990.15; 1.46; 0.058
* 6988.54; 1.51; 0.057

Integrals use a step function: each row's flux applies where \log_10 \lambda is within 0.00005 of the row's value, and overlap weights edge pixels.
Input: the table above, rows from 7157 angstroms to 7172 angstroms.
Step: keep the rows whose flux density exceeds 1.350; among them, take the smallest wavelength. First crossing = 7157.92 angstroms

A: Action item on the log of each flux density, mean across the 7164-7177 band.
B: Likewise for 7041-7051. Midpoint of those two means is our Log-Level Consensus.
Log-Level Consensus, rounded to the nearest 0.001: 0.121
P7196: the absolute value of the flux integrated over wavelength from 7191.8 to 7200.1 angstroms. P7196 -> 11.3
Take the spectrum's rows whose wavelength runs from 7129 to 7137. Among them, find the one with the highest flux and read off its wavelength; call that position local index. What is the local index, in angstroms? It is 7134.88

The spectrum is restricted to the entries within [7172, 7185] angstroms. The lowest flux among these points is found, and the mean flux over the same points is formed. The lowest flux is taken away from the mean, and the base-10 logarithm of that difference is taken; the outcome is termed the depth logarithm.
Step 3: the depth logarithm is -1.3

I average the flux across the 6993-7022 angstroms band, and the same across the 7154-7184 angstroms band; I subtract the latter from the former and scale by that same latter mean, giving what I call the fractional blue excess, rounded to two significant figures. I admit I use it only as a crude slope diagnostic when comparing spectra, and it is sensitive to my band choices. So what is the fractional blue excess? 0.035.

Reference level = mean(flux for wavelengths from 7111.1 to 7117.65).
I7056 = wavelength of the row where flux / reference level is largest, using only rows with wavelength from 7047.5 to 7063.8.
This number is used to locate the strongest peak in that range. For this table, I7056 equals 7056.46 angstroms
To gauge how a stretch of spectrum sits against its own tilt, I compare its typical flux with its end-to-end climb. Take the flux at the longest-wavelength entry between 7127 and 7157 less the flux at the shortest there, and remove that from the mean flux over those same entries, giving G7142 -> 1.23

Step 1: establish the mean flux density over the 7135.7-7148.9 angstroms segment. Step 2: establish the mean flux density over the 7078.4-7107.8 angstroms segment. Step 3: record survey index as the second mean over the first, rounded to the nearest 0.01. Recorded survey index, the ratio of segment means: 1.06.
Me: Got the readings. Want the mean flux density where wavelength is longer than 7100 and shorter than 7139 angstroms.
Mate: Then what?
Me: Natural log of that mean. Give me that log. 0.285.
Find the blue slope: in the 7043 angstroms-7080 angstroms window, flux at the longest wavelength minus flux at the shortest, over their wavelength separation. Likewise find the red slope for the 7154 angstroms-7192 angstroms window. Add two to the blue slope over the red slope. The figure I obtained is 2.4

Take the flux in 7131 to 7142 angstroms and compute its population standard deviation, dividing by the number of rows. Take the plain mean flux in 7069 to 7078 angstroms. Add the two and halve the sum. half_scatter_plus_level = 0.685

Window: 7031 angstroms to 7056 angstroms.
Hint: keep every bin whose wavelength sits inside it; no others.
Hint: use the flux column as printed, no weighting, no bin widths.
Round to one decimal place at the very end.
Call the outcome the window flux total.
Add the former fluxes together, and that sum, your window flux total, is 19.7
